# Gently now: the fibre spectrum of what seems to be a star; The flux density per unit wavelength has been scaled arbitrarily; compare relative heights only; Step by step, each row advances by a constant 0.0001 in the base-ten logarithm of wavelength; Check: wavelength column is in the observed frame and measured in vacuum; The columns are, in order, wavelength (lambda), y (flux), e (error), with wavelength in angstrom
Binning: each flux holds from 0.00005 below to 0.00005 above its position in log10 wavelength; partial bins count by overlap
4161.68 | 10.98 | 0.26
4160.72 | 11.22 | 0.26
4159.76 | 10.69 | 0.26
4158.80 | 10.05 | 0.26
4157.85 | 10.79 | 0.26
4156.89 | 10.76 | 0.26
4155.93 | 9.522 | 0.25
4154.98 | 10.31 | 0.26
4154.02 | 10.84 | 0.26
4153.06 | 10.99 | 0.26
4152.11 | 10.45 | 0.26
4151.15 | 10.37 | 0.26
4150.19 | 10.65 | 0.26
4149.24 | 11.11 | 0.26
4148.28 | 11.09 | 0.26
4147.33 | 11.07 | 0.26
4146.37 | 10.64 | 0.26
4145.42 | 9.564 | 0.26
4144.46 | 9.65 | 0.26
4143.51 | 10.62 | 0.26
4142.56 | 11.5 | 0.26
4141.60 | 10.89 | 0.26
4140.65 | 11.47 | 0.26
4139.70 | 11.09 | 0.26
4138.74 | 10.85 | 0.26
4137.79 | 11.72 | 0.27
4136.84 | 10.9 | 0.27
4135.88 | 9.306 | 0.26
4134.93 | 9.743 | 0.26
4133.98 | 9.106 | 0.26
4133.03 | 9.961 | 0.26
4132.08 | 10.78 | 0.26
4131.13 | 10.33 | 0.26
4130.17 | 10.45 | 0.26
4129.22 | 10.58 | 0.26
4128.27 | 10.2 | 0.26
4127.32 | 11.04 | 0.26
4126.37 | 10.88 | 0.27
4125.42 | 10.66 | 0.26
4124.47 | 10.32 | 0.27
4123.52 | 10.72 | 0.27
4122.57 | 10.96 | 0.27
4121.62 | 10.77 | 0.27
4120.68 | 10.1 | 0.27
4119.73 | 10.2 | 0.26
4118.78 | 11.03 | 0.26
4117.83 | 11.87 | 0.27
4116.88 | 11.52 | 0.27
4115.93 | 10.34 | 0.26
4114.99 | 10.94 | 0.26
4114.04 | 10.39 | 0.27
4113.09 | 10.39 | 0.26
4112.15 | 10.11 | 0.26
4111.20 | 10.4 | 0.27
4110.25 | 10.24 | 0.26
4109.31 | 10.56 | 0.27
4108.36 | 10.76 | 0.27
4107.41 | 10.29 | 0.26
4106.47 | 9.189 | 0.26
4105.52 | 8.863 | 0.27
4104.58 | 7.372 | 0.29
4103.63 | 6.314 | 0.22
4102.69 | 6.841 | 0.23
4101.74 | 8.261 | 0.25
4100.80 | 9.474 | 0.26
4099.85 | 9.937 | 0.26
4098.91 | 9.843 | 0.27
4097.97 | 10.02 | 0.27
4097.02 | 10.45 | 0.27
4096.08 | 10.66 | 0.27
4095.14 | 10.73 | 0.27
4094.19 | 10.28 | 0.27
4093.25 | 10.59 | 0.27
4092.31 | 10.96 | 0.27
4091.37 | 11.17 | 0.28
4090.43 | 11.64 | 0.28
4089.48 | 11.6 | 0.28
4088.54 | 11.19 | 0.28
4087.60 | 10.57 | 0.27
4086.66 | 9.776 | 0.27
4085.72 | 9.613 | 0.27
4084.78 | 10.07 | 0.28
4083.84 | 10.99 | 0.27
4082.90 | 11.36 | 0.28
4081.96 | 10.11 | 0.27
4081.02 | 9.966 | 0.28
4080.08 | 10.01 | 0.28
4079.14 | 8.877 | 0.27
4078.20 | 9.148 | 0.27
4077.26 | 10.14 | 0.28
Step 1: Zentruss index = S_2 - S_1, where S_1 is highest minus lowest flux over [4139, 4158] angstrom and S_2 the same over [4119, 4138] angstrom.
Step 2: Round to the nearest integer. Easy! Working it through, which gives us 1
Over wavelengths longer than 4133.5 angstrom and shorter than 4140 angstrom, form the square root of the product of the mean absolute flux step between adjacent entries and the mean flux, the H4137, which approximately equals 2.8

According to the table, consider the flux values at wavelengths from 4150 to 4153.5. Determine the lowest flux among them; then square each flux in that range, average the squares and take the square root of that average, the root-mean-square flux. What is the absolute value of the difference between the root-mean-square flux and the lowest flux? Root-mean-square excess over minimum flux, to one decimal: 0.2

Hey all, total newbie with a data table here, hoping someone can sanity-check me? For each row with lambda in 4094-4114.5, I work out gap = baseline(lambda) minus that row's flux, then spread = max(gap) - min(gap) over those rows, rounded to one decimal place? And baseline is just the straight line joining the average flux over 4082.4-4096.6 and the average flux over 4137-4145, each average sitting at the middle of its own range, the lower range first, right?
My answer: 4.5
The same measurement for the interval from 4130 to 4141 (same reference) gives 2.6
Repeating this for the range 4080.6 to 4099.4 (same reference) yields 2.0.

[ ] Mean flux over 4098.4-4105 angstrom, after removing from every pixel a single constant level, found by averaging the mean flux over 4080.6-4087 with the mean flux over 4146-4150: -2.3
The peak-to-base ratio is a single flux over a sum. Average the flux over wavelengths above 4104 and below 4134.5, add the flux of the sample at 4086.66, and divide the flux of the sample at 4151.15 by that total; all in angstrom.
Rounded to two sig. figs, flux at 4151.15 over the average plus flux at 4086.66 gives 0.52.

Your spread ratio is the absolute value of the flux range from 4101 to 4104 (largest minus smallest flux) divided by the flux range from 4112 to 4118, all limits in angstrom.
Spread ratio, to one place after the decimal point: 1.1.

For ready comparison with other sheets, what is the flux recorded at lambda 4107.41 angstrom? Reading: 10.29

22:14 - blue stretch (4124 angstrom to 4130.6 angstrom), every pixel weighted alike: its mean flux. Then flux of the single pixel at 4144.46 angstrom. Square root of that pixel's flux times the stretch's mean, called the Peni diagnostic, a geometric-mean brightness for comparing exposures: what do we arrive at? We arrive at 10.1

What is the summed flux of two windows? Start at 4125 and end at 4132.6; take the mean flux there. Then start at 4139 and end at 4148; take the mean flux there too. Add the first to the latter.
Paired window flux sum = 21.3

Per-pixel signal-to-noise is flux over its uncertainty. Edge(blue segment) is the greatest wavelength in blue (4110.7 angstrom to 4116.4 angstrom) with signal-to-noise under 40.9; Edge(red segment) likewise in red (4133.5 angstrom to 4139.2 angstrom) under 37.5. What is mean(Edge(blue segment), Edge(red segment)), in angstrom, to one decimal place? 4125.9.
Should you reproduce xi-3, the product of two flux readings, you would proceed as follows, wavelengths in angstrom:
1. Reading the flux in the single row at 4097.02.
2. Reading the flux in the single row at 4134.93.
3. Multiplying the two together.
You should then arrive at 102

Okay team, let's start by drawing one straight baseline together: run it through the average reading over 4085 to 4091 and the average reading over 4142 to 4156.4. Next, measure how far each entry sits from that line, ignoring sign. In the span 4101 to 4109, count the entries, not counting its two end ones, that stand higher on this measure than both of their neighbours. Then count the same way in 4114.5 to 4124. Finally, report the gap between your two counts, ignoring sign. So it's 2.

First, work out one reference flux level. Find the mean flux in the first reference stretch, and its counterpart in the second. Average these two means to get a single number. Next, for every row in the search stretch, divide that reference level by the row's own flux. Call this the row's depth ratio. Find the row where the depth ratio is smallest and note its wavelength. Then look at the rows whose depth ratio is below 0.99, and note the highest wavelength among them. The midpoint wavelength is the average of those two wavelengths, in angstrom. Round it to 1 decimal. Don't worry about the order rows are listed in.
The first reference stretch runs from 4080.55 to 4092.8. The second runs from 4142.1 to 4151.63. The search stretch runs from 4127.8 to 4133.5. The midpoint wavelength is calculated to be 4132.1 angstrom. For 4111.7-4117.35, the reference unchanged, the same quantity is 4116.9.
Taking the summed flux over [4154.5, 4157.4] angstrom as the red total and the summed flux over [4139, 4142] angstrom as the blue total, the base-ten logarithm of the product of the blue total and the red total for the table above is 3.0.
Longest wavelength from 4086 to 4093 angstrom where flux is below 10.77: 4087.60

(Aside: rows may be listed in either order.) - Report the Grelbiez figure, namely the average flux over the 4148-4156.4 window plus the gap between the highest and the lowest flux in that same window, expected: 12.2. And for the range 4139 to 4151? 12.7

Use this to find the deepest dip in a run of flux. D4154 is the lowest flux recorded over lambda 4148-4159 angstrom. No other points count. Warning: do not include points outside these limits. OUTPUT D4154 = 9.522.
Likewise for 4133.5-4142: 9.106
